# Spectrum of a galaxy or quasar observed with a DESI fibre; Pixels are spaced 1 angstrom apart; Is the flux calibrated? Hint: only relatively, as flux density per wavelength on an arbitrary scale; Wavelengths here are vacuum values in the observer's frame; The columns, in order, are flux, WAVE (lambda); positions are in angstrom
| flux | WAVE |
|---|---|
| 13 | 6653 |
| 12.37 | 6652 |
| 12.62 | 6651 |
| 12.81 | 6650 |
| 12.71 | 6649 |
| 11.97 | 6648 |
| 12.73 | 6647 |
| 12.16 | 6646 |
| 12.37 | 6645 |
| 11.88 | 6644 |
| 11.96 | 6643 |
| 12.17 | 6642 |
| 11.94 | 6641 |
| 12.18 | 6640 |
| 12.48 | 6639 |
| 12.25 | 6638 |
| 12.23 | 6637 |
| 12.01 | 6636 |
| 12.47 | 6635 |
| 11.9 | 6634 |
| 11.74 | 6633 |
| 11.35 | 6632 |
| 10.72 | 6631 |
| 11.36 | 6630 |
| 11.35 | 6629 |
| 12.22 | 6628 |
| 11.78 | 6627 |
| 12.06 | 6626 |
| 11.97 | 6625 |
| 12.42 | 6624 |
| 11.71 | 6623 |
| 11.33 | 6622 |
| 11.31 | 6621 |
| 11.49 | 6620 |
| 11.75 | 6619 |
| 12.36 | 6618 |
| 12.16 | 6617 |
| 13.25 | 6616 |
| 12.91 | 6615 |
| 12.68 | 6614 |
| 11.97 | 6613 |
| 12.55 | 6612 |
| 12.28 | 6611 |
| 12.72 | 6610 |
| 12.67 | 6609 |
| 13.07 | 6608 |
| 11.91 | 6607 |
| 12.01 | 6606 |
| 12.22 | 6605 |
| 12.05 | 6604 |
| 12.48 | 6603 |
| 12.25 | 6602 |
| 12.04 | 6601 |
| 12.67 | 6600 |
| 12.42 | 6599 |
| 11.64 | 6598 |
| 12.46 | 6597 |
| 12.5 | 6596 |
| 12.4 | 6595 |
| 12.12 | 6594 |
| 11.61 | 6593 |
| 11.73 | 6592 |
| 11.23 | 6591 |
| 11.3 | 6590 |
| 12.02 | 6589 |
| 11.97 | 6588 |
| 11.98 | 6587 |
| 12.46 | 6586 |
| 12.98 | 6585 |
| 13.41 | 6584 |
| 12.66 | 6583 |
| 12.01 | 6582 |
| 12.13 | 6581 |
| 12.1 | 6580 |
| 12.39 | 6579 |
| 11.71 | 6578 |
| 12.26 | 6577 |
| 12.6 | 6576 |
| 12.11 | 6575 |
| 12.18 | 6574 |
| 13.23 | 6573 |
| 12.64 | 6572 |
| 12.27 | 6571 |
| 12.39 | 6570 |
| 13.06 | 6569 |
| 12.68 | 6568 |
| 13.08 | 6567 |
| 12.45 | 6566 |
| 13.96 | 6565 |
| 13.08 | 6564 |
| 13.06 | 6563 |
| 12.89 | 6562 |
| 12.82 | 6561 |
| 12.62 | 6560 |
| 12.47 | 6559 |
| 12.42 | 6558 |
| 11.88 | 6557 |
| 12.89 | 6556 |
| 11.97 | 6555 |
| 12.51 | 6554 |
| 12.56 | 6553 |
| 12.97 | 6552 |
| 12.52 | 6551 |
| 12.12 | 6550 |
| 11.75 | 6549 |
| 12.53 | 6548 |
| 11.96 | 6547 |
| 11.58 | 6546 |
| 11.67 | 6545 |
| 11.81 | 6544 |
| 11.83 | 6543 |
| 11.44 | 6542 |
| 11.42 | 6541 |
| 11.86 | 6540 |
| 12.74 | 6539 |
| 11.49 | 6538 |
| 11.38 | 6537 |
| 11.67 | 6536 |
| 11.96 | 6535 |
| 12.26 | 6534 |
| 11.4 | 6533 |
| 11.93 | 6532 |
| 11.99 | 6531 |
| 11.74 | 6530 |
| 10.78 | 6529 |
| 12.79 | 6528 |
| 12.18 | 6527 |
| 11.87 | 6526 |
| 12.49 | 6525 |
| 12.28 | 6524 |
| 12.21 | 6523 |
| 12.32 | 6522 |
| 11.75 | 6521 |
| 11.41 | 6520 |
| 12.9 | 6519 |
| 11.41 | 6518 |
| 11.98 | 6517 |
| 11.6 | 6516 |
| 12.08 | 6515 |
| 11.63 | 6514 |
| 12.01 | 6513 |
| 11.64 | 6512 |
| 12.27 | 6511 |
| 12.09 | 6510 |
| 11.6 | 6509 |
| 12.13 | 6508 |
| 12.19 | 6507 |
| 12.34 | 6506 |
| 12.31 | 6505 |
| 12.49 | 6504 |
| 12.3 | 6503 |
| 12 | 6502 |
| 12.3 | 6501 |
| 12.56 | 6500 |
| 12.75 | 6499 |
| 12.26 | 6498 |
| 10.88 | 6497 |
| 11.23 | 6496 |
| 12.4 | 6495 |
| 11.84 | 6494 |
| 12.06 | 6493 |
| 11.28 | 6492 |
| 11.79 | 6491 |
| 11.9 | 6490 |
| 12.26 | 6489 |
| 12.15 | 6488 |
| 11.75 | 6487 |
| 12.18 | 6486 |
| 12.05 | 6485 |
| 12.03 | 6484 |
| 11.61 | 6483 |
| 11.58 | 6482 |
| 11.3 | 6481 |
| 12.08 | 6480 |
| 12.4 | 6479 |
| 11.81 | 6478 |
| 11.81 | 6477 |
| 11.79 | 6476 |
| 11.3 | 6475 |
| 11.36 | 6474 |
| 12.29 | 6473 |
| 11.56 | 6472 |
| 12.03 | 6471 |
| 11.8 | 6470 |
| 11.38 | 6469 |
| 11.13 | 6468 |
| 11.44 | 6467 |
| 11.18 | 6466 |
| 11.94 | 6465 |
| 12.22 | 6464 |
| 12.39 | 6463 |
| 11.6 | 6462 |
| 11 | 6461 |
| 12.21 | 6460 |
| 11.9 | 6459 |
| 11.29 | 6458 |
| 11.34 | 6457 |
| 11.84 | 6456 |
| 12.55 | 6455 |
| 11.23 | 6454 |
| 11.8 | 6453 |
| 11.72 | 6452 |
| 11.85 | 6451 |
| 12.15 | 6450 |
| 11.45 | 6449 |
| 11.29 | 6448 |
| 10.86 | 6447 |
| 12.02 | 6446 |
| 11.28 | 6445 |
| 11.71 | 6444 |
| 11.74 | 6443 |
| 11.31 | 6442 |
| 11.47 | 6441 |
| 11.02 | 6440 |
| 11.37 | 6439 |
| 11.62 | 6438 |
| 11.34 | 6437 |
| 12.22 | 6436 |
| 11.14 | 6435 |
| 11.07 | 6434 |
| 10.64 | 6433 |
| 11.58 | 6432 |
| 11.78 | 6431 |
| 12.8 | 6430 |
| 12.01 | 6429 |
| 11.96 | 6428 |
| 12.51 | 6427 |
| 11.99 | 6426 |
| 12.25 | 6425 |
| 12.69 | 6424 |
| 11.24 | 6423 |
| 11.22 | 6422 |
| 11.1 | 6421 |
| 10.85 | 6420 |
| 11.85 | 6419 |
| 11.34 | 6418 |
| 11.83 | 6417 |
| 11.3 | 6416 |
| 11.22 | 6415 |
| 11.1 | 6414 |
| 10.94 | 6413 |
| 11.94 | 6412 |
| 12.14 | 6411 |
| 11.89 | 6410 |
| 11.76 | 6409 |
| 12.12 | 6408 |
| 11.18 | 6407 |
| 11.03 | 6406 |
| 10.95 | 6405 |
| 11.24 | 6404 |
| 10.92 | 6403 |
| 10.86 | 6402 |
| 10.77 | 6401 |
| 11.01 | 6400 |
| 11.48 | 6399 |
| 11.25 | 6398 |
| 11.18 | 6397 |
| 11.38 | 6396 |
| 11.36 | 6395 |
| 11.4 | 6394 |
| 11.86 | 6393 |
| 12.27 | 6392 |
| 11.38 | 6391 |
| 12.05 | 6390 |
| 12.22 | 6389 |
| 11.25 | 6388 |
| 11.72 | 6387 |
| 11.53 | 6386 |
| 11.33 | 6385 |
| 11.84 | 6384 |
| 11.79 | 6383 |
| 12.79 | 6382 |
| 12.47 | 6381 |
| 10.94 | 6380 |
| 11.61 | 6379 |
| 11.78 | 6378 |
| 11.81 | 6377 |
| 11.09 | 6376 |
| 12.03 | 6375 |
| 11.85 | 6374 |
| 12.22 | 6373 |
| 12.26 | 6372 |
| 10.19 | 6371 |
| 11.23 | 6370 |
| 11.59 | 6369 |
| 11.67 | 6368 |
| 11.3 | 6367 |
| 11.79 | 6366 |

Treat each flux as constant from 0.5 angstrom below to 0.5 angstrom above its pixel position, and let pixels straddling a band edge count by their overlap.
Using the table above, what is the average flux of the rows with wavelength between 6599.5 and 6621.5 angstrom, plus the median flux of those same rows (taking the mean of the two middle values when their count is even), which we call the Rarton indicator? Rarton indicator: 24.6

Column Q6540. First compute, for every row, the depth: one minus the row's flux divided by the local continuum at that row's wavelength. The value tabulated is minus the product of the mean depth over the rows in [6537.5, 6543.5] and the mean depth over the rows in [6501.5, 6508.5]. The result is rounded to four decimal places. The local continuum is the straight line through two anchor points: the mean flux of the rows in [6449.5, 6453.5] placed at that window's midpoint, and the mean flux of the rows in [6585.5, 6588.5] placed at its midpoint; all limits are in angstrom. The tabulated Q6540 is 0.0005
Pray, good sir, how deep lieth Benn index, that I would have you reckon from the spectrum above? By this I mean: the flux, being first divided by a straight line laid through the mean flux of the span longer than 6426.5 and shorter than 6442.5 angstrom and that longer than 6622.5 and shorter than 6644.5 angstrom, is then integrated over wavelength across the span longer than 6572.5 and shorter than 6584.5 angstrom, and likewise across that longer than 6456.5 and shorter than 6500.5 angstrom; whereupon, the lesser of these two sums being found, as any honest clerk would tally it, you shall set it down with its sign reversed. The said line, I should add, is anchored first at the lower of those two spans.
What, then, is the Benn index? -13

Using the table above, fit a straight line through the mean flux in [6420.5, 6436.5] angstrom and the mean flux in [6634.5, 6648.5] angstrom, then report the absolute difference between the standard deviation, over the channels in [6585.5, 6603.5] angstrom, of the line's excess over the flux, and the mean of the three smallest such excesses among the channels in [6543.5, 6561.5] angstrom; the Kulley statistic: 1.3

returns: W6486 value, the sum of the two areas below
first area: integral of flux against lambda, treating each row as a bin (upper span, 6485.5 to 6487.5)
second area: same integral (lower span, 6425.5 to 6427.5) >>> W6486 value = 48.4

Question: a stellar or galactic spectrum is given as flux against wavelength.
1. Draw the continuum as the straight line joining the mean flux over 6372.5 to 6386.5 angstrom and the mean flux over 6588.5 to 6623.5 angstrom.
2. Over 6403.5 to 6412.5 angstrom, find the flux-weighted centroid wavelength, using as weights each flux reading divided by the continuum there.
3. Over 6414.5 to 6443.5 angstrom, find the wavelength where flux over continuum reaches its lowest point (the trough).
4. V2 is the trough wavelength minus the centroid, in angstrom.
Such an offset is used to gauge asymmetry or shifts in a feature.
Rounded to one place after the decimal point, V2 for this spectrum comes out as 24.9 angstrom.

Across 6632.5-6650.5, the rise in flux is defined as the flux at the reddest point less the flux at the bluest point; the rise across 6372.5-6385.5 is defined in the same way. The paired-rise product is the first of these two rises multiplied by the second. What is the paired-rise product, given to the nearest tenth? -1.0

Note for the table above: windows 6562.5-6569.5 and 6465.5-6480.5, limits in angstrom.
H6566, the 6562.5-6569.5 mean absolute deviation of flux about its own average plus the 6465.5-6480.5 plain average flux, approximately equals 12.0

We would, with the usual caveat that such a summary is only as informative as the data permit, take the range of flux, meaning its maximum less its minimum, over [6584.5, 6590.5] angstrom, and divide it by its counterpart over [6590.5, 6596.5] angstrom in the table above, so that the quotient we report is 1.3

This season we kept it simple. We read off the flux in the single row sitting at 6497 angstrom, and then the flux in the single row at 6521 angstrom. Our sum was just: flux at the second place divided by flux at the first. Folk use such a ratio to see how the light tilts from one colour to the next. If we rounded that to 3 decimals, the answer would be 1.080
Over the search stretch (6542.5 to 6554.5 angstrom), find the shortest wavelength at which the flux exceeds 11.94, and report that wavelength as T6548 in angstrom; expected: 6547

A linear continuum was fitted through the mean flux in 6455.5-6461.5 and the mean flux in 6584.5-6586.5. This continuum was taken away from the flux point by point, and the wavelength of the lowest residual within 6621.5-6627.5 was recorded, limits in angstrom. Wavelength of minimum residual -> 6622 angstrom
